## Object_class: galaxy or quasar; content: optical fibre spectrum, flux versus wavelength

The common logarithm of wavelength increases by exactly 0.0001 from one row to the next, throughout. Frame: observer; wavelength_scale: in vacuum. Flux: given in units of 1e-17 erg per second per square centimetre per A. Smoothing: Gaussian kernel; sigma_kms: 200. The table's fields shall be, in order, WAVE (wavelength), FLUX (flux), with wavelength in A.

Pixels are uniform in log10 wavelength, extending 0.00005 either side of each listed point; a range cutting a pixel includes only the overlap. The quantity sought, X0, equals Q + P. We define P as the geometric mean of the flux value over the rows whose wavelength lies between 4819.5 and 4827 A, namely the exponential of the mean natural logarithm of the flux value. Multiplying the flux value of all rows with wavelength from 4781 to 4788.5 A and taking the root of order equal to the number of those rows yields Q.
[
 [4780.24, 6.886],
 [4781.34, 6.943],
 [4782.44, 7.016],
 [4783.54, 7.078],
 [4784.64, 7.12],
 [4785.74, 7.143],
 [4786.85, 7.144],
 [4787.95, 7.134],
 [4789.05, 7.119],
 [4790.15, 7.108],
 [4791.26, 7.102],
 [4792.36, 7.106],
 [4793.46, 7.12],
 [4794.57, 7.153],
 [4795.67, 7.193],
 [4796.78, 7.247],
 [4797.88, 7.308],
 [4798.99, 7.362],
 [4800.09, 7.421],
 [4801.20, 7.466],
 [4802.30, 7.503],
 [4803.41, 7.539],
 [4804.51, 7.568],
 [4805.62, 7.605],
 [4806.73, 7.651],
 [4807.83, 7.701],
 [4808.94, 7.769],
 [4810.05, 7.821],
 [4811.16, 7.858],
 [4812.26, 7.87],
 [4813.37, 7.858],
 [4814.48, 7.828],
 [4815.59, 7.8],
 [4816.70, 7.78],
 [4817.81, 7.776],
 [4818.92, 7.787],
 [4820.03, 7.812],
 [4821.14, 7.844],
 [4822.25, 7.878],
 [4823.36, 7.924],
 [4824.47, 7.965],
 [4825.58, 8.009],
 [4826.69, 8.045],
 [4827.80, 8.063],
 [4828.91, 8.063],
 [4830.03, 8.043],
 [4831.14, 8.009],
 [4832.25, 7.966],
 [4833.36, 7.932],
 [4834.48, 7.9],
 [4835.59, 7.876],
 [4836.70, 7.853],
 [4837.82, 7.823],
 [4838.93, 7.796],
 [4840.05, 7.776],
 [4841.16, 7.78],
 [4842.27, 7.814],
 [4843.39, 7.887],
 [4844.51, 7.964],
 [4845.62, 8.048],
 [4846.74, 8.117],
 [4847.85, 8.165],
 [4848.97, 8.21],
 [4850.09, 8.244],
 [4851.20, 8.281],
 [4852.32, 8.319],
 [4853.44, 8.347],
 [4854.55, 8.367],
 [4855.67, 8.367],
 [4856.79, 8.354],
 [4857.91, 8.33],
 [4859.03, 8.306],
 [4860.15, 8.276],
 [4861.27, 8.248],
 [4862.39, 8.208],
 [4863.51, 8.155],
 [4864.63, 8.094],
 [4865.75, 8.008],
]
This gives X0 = 15.0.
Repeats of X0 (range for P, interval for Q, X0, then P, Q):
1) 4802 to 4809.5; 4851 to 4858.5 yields 16.0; 7.6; 8.34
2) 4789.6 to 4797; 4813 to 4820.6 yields 15.0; 7.1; 7.81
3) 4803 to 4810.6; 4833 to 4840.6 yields 15.5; 7.7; 7.85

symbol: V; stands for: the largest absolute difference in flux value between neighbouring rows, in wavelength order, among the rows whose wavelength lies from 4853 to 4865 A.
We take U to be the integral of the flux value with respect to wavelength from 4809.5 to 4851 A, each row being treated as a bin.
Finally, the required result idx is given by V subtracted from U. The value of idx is 329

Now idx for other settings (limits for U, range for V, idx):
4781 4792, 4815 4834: 78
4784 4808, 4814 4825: 175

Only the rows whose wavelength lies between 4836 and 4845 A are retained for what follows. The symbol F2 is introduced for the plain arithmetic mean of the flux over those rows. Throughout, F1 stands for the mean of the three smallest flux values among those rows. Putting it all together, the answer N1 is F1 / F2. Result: 0.993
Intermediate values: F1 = 7.78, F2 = 7.8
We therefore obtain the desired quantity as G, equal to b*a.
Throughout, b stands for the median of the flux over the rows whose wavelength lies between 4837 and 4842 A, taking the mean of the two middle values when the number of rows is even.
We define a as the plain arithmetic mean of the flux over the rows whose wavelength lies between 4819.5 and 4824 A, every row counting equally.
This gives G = 61.2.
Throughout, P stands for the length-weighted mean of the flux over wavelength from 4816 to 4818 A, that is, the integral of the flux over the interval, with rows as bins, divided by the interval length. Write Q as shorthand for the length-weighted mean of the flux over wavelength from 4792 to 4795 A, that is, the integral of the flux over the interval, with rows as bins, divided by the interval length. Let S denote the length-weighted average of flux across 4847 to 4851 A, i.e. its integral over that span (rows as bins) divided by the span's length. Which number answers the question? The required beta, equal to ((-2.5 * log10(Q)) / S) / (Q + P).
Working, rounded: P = 7.77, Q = 7.1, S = 8.22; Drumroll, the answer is -0.0174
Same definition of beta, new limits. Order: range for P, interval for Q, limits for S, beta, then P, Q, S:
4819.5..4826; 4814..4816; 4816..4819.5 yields -0.0183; 7.91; 7.8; 7.78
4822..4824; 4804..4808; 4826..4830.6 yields -0.0176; 7.91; 7.6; 8.05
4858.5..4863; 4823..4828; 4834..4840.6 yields -0.0177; 8.25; 8.0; 7.84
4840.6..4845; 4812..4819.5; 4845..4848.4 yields -0.0175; 7.86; 7.8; 8.13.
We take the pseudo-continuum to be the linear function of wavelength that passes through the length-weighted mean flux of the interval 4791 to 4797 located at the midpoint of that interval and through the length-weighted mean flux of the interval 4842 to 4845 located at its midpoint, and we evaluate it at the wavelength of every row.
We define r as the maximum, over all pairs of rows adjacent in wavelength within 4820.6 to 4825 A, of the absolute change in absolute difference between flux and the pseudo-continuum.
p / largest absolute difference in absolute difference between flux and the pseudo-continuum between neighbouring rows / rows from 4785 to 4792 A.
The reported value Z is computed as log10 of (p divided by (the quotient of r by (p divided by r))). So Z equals 0.0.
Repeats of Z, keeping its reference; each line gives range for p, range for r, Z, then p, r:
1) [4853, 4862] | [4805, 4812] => -0.1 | 0.046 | 0.05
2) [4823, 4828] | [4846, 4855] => -0.1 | 0.028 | 0.03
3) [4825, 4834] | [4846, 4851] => 0.5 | 0.059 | 0.03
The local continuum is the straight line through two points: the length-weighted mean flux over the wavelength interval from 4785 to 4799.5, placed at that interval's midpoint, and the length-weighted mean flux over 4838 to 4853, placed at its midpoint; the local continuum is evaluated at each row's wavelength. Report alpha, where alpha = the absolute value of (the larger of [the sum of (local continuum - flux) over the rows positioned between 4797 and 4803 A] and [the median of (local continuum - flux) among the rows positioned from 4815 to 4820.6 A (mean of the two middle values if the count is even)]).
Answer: 0.20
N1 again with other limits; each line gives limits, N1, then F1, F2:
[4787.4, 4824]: 0.942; 7.11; 7.5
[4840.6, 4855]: 0.964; 7.83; 8.1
